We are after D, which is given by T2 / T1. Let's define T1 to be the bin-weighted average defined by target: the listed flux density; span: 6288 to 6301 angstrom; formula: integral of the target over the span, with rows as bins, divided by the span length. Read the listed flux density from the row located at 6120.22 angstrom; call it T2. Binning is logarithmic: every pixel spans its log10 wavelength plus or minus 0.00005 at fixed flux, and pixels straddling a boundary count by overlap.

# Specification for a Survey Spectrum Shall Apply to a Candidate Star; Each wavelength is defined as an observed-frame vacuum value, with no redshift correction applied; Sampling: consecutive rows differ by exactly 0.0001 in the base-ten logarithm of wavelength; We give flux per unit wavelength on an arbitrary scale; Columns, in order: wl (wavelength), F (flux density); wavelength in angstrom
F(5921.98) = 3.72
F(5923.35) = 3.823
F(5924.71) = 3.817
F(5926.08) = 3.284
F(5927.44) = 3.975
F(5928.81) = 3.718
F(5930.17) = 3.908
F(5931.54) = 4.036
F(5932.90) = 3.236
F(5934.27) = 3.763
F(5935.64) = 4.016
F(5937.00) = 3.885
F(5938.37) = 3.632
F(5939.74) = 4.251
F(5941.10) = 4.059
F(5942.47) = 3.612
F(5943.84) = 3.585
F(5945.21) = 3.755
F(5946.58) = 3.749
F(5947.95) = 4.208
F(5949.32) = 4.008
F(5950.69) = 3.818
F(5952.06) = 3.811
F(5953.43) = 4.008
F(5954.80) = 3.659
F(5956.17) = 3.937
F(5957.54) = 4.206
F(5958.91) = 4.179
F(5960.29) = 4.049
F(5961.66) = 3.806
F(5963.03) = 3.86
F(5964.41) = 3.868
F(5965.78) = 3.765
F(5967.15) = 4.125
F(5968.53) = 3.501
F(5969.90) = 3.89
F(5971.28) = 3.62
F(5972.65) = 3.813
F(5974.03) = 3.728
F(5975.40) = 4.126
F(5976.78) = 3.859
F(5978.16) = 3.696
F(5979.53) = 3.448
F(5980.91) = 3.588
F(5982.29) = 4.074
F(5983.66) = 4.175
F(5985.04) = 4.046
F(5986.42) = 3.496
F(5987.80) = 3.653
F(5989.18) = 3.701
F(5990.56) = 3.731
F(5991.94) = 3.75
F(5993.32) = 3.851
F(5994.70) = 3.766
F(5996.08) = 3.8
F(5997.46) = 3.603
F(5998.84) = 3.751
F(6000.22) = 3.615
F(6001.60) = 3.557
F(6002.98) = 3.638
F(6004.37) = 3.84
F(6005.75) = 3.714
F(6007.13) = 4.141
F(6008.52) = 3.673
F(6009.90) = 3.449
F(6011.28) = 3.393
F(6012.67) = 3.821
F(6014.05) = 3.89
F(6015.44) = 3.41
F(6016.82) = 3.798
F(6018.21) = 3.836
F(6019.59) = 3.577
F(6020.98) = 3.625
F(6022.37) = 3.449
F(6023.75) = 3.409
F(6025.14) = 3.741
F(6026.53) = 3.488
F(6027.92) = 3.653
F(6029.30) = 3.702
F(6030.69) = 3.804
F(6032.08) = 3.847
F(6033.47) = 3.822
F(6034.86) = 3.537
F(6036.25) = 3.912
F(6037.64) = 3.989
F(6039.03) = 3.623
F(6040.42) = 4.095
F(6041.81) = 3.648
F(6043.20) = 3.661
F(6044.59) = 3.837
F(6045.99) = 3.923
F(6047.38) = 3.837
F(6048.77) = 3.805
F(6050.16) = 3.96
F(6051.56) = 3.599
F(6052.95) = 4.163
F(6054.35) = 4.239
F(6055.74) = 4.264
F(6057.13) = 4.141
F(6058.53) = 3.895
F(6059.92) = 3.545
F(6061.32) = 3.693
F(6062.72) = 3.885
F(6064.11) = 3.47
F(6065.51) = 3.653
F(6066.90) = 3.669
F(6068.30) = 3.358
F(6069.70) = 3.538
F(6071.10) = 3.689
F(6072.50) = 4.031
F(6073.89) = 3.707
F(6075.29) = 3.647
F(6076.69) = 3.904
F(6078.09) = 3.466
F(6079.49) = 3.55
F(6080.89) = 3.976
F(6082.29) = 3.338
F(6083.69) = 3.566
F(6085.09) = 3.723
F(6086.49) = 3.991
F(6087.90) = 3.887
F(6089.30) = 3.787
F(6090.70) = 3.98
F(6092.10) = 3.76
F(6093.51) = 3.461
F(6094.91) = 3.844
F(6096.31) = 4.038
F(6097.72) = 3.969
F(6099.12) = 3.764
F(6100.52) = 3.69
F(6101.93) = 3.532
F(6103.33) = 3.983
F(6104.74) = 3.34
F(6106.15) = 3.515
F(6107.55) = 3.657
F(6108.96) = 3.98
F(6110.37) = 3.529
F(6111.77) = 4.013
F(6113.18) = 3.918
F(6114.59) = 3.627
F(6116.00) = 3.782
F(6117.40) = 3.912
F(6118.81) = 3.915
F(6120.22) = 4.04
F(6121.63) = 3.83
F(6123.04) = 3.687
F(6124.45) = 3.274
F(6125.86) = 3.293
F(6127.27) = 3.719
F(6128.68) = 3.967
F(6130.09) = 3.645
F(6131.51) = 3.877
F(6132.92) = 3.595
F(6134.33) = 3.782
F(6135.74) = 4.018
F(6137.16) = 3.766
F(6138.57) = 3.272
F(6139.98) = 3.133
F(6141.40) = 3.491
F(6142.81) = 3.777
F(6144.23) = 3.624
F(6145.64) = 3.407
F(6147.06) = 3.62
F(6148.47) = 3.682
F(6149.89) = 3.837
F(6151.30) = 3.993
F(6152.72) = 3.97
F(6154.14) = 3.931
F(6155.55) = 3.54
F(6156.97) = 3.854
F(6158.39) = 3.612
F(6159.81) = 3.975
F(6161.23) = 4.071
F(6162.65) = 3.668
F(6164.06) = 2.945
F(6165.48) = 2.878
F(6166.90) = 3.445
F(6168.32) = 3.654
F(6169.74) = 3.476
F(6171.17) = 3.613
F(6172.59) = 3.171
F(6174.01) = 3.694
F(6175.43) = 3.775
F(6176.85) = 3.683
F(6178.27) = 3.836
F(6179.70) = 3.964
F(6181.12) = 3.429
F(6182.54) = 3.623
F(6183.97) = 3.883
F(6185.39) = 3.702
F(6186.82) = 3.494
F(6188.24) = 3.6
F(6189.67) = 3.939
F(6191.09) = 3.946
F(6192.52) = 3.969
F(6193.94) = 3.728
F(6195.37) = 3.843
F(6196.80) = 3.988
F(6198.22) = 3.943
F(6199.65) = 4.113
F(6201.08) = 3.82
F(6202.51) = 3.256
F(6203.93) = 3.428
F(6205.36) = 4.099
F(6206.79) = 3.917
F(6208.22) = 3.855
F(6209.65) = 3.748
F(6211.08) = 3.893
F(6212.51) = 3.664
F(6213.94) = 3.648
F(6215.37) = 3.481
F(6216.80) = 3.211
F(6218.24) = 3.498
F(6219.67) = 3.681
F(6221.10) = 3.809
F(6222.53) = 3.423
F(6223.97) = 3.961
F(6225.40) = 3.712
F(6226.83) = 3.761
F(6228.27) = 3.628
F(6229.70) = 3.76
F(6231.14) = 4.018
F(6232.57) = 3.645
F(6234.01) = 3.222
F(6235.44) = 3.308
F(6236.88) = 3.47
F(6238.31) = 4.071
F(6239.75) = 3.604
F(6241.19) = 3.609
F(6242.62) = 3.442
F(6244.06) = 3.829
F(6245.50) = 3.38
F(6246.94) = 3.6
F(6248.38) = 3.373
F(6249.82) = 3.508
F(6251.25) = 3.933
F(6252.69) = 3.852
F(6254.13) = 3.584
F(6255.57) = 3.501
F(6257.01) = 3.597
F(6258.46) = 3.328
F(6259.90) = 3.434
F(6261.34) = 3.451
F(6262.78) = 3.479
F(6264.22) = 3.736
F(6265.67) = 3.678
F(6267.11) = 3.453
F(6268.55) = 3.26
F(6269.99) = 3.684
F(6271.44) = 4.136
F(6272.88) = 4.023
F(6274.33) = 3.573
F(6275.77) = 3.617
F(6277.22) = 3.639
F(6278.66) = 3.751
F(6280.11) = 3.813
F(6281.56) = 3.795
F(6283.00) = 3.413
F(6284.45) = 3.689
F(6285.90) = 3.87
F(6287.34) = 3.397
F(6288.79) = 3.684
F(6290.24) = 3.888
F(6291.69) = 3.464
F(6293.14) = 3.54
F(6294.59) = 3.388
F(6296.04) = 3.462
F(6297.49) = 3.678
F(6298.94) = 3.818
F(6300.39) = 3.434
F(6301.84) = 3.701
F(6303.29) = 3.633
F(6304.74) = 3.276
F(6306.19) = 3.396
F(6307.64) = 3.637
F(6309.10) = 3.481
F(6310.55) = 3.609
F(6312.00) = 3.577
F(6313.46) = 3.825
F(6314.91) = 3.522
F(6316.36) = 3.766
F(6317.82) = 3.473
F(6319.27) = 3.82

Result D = 1.12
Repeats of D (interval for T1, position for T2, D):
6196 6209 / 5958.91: 1.09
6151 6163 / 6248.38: 0.88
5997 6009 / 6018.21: 1.03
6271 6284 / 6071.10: 0.99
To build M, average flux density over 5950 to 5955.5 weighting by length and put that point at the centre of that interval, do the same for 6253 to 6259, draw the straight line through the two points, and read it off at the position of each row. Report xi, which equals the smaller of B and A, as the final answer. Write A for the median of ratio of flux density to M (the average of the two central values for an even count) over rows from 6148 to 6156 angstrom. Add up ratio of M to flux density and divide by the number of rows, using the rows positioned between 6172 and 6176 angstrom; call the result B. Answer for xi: 1.02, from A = 1.07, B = 1.02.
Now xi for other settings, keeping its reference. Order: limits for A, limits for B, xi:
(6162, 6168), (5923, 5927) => 0.88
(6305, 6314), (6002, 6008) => 0.99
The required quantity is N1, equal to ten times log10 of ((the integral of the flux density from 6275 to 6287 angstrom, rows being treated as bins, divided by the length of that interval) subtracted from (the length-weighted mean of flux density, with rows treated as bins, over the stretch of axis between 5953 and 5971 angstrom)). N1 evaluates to -6.7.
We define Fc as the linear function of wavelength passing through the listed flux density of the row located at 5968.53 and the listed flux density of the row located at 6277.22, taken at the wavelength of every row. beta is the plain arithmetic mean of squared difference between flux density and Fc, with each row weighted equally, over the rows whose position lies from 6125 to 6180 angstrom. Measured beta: 0.09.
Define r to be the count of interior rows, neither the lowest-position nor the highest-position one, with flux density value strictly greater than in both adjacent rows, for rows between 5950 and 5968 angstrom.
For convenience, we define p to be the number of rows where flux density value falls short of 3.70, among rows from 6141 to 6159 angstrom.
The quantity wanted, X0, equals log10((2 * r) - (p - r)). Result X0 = 0.3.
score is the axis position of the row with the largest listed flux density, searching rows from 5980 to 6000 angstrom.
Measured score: 5983.66 angstrom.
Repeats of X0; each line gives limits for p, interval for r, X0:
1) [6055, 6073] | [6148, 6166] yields 0.0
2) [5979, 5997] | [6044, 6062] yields 0.7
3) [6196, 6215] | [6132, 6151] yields 0.3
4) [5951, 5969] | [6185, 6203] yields 0.8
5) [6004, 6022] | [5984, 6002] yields 0.5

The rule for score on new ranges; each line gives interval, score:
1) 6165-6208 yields 6199.65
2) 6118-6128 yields 6120.22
